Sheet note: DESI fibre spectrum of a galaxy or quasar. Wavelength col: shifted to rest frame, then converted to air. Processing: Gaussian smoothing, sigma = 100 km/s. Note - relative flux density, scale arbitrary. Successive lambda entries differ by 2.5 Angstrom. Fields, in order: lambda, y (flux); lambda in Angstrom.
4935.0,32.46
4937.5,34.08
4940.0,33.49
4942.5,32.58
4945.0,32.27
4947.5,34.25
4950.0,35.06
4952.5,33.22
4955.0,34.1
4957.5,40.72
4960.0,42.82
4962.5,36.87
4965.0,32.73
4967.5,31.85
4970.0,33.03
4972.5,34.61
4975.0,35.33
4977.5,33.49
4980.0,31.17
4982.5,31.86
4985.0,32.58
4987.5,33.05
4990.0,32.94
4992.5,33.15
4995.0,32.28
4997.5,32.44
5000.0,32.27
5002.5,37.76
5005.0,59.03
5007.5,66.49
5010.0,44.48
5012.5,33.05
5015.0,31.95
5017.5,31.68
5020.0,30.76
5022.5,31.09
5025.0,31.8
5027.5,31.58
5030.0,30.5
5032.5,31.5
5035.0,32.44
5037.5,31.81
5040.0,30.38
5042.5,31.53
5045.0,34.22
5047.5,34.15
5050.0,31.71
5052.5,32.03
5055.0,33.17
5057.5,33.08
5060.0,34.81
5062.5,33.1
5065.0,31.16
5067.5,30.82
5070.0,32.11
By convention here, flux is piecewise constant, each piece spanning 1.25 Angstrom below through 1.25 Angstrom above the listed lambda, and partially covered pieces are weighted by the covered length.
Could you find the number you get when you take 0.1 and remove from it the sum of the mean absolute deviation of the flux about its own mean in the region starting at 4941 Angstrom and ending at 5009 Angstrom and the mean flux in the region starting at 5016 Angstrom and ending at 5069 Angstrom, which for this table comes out -37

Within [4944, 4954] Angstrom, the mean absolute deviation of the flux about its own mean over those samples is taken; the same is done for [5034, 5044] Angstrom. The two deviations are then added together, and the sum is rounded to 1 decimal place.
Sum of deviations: 1.5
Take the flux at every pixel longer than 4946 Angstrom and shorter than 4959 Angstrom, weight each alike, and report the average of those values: 35.5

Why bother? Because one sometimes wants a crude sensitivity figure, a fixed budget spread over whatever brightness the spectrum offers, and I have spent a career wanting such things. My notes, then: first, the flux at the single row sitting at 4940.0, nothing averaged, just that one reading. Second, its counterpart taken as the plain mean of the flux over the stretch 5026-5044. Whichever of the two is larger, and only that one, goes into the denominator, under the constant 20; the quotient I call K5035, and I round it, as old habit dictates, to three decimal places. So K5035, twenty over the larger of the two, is 0.597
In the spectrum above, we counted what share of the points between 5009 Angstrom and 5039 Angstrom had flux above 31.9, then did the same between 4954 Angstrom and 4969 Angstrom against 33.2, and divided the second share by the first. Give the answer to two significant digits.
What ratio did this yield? 2.0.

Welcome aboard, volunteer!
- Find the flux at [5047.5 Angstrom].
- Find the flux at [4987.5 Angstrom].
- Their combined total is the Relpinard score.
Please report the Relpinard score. 67.2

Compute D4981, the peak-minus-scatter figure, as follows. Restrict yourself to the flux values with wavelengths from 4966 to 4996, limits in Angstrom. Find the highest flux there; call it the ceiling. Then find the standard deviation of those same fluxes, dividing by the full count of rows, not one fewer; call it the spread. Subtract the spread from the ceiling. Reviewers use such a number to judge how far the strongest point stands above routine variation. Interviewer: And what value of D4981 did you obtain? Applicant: 34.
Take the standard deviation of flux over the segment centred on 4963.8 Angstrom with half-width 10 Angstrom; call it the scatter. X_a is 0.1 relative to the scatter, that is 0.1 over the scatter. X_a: 0.03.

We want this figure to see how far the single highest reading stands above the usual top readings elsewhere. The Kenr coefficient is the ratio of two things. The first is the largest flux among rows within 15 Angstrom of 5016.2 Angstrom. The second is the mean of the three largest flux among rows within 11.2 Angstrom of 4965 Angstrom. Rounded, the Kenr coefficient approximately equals 1.7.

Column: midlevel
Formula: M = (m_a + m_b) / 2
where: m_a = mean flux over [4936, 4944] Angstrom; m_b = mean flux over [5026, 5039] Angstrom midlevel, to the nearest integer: 32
